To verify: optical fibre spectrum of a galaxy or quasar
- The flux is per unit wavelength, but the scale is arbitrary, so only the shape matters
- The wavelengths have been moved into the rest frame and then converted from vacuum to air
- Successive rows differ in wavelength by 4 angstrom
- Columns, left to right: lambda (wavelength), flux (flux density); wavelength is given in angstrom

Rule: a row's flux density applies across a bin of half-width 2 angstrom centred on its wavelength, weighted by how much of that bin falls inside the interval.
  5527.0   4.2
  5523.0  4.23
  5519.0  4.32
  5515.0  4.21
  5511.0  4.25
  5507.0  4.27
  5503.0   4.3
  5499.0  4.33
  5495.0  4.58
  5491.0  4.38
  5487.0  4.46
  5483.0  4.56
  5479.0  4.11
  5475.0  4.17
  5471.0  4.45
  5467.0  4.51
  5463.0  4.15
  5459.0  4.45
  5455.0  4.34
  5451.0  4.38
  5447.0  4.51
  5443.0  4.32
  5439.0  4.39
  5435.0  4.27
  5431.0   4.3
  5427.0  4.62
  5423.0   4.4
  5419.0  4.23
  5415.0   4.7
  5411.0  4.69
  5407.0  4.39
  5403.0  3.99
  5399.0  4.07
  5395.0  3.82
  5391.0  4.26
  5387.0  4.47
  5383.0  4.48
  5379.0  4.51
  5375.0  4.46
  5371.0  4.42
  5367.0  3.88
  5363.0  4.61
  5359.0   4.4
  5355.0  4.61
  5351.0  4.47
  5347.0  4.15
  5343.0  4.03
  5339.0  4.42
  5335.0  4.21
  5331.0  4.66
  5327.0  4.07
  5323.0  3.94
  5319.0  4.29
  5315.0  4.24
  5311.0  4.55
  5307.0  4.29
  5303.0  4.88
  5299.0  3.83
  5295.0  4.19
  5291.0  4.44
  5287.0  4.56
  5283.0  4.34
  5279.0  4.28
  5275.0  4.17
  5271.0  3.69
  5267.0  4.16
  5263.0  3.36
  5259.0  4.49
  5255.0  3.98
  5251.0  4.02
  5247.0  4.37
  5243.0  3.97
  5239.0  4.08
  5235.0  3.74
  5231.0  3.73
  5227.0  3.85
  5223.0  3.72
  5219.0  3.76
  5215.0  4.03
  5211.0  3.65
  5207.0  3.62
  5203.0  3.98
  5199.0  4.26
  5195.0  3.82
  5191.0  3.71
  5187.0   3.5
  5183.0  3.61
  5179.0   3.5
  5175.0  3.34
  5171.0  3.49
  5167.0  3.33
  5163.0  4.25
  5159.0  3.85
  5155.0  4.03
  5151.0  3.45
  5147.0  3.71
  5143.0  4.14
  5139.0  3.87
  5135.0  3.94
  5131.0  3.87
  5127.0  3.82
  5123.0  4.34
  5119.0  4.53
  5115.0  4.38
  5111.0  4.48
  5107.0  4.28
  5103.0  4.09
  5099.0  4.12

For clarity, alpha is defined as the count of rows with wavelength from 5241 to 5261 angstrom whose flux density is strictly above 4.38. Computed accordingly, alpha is 1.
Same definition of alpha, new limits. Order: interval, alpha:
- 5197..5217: 0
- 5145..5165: 0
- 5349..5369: 4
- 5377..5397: 3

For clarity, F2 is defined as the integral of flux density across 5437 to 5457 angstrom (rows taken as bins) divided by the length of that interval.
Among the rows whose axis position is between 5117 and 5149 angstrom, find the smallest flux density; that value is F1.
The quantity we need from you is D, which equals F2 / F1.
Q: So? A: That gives 1.18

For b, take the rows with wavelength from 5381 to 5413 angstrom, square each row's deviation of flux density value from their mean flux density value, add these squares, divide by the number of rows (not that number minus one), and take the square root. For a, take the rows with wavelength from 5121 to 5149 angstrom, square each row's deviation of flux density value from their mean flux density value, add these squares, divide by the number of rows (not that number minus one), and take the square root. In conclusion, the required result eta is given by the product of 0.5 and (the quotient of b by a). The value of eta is 0.7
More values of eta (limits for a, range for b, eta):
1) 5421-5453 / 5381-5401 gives 1.2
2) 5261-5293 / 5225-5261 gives 0.3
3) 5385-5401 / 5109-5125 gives 0.2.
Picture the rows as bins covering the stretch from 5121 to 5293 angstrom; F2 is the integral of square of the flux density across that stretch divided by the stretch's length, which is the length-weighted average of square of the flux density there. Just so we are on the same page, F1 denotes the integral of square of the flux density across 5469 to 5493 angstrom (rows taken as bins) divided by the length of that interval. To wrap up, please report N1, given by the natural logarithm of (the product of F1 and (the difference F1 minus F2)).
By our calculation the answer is 4.24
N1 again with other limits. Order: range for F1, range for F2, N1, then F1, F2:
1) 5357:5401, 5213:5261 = 3.93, 18.62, 15.9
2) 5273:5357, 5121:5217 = 4.36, 18.68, 14.5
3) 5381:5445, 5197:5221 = 4.26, 18.87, 15.1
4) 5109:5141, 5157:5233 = 4.05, 17.34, 14.0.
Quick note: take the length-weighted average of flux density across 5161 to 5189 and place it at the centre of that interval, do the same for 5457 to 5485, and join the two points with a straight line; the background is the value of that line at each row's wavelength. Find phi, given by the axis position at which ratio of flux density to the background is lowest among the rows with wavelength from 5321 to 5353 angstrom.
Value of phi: 5323.0 angstrom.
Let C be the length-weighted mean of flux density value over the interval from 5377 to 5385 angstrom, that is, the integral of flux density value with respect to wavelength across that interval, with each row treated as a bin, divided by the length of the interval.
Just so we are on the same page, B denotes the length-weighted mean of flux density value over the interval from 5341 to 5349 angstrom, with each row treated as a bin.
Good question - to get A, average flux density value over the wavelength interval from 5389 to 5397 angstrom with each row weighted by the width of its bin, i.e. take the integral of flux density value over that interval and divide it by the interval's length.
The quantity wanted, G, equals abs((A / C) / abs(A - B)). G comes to 18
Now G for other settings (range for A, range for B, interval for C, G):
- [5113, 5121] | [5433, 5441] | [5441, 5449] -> 8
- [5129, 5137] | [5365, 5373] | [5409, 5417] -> 3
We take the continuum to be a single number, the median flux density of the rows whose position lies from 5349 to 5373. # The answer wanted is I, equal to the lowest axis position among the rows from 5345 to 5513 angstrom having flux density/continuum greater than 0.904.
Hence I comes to 5347.0 angstrom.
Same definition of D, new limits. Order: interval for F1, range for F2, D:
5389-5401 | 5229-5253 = 1.04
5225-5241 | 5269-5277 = 1.05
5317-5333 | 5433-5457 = 1.11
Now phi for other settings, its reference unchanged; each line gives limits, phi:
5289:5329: 5299.0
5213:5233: 5231.0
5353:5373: 5367.0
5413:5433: 5419.0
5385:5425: 5395.0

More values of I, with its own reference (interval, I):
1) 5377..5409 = 5379.0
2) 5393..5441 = 5399.0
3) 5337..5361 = 5339.0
